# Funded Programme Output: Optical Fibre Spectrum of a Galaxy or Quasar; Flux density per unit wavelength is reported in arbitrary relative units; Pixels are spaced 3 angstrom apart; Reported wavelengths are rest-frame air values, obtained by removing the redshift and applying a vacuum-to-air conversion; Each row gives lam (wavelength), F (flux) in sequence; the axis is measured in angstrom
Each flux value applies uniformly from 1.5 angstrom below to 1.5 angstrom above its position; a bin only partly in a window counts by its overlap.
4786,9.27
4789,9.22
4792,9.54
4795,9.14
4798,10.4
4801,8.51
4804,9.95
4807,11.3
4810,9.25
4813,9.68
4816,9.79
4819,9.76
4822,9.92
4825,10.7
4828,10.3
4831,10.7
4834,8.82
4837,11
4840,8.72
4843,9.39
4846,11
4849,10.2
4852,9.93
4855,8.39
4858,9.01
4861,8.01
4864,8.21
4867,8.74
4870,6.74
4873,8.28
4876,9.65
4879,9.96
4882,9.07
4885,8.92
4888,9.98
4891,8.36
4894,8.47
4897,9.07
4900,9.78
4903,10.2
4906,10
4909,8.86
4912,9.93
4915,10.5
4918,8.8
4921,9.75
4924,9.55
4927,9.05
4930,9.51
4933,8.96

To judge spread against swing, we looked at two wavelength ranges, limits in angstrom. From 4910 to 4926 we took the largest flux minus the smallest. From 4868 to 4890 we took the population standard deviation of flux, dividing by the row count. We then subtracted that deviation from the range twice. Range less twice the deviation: -0.43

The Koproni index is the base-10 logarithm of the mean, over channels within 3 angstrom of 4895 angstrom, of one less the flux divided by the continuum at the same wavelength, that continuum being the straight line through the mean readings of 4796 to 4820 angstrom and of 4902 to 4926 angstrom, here -1.0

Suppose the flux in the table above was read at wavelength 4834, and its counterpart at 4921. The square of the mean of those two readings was 86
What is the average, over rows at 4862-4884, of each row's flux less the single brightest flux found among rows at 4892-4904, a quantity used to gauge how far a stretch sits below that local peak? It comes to -1.5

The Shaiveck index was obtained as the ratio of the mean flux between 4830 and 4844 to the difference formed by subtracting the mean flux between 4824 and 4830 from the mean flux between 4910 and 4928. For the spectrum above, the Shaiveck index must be -11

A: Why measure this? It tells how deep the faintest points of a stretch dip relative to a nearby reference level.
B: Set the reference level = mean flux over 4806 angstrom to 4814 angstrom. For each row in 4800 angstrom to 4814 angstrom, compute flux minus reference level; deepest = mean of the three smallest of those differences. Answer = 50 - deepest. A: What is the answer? 50.9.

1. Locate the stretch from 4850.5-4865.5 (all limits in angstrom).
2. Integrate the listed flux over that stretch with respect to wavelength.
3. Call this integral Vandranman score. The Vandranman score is 131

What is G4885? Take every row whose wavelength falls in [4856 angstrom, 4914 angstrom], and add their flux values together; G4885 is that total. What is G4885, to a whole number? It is 171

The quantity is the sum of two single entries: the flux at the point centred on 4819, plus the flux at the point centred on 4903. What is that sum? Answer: 20.0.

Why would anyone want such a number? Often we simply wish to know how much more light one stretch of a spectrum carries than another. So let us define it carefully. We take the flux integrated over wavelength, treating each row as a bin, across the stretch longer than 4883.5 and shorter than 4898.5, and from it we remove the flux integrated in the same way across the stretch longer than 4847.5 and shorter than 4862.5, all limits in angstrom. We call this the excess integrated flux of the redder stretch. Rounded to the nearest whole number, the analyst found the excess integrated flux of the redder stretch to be -2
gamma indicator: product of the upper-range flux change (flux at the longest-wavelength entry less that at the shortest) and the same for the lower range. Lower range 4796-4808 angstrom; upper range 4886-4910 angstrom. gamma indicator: -1.01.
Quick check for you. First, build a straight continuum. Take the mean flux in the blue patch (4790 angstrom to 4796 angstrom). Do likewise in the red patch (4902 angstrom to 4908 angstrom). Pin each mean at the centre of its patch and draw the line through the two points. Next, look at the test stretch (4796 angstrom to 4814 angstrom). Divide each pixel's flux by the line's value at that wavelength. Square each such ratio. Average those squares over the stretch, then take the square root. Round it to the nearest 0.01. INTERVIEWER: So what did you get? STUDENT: 1.05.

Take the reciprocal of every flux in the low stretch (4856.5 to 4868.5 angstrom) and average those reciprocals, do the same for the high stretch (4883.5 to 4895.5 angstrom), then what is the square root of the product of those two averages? 0.115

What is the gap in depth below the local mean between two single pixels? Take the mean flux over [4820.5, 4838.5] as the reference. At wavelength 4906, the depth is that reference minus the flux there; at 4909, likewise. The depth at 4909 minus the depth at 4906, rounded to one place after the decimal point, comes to 1.1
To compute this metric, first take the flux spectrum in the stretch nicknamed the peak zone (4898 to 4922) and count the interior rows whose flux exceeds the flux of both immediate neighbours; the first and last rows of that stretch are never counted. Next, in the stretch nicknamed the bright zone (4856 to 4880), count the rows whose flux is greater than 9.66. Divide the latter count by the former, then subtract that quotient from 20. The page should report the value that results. 19.5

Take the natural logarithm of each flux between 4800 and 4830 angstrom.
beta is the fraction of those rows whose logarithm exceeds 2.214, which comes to 0.9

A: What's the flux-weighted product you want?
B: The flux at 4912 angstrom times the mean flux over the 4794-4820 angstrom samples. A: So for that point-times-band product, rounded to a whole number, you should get 97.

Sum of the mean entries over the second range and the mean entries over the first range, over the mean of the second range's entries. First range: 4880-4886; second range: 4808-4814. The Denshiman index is 1.95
